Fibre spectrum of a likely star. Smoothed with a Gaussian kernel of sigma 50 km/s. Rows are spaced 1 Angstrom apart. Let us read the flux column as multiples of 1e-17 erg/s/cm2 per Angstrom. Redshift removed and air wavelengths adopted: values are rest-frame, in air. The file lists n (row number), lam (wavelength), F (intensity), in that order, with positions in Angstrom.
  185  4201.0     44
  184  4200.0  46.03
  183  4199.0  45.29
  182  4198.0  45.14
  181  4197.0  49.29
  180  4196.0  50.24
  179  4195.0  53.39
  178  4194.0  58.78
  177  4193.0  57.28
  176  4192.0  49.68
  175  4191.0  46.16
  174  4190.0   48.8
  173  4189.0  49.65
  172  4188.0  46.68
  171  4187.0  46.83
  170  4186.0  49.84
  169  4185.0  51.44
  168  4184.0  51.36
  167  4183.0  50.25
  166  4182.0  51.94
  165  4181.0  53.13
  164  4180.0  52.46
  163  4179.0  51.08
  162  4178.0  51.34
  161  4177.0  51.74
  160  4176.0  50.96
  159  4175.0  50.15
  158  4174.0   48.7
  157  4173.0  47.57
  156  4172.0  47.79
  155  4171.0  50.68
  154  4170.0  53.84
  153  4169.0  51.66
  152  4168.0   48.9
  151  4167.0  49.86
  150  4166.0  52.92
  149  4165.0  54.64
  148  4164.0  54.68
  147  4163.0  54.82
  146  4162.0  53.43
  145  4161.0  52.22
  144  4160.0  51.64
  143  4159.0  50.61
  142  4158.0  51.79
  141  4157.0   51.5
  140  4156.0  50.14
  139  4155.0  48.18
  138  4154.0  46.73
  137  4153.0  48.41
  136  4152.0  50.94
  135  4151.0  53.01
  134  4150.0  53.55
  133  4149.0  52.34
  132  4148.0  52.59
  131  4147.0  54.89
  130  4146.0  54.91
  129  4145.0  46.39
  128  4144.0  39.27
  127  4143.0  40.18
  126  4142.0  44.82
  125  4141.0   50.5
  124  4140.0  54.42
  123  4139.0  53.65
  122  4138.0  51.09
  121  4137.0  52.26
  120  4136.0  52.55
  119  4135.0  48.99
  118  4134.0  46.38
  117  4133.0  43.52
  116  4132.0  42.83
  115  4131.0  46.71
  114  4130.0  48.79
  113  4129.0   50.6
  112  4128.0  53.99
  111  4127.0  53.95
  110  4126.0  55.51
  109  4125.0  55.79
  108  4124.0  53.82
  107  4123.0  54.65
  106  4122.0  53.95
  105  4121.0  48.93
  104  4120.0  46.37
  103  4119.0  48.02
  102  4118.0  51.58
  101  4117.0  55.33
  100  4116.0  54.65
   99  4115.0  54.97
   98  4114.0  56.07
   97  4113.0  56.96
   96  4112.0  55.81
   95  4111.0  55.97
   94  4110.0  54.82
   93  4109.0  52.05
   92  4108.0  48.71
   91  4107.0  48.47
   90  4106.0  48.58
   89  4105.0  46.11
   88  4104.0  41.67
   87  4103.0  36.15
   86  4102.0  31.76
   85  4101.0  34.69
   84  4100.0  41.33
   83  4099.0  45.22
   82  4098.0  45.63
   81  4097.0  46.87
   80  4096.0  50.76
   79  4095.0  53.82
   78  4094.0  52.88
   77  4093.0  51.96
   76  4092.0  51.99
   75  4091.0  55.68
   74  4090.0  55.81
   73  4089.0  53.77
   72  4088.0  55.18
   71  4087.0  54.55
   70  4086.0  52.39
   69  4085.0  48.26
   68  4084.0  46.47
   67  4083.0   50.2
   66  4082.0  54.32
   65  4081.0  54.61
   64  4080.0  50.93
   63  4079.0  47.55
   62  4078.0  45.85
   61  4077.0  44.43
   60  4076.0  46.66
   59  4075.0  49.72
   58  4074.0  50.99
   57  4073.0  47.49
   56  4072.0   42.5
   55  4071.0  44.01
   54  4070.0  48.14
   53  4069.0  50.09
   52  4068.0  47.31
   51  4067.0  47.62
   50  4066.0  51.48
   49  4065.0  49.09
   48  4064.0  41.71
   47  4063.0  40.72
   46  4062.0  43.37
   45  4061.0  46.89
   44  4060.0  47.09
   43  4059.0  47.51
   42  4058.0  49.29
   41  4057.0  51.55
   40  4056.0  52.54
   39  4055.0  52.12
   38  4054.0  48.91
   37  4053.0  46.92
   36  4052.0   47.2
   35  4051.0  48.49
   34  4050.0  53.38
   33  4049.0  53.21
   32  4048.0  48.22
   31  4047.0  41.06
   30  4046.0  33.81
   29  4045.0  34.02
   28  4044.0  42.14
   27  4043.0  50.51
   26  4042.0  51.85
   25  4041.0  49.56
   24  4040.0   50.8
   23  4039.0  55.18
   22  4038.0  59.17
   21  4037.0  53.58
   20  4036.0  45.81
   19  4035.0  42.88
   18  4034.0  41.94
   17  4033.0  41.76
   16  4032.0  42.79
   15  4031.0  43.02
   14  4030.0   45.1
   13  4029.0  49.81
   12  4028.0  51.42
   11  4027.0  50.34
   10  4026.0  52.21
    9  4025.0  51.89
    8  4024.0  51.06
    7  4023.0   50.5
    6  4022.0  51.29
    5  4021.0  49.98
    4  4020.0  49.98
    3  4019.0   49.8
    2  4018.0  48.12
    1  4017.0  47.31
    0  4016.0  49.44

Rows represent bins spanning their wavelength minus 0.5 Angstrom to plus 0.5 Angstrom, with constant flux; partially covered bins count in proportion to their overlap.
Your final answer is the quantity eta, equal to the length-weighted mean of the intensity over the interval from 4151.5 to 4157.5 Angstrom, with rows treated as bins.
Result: 49.3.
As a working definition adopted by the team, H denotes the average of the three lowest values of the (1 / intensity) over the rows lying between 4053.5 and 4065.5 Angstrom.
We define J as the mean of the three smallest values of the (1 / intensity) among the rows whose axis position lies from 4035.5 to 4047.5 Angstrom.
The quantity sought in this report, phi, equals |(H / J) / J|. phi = 60.0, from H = 0.0192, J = 0.0179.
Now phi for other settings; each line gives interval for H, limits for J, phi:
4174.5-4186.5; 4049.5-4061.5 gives 52.8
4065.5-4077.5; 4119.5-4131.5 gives 60.2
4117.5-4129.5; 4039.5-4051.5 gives 50.4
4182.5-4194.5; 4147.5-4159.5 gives 50.6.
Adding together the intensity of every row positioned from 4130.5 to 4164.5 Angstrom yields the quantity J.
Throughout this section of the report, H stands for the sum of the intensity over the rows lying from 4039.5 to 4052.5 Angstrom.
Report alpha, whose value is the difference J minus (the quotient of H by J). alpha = 1700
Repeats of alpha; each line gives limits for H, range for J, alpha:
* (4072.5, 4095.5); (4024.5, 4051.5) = 1283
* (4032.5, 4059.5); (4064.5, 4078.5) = 663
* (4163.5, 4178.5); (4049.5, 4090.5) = 2007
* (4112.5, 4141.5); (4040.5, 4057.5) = 804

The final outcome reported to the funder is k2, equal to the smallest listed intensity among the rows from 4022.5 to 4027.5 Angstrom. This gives 50.34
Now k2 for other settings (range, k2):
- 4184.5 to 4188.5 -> 46.68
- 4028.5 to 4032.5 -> 42.79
